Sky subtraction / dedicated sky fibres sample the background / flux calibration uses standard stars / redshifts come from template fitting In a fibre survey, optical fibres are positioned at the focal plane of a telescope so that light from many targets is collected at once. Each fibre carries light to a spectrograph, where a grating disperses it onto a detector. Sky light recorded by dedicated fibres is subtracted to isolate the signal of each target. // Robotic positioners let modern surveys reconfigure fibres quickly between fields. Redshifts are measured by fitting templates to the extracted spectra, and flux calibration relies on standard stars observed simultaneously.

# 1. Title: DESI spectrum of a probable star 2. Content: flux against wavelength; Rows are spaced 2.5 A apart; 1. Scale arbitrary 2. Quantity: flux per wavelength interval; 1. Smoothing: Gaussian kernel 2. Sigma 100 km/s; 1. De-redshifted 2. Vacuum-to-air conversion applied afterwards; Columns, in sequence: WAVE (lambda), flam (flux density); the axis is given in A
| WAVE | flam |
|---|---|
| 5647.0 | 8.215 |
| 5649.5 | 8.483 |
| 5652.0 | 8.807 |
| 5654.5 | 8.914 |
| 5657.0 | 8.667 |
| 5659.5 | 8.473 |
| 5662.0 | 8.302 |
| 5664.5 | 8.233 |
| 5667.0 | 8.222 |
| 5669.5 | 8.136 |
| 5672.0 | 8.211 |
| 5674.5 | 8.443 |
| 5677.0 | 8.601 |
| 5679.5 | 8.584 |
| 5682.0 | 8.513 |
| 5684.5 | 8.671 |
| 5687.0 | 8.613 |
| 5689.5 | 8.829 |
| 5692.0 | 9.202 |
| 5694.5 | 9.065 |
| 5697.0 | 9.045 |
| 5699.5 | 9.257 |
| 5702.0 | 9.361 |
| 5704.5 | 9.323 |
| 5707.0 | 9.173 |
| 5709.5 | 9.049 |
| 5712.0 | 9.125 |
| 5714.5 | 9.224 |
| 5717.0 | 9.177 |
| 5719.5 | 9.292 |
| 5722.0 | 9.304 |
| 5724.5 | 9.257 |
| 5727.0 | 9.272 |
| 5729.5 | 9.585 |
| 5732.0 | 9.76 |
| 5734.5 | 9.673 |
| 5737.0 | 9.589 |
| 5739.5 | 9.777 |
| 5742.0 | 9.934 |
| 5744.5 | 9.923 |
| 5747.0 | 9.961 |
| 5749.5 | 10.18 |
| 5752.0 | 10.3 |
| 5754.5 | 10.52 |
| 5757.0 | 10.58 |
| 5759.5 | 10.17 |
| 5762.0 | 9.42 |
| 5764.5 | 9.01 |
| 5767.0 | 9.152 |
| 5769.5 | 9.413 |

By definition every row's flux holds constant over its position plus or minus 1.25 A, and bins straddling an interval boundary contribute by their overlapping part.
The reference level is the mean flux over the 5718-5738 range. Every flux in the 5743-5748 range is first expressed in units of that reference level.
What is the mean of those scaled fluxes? 1.05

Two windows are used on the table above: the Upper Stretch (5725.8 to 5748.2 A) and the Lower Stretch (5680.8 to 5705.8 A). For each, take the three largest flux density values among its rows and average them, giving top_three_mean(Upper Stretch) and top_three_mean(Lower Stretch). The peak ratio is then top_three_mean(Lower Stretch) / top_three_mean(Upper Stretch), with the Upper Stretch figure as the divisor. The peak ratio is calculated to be 0.94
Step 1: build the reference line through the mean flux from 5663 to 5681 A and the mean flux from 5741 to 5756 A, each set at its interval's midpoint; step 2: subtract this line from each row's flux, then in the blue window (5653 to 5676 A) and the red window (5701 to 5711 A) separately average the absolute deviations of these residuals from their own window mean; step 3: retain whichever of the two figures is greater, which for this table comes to 0.31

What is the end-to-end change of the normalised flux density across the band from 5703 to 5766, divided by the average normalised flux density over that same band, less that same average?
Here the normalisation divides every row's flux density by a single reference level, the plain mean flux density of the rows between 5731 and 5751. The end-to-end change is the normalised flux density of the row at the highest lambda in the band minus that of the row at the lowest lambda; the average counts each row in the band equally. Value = -1.01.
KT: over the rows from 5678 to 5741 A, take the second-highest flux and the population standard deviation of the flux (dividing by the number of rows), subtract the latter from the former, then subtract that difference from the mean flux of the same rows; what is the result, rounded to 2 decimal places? -0.23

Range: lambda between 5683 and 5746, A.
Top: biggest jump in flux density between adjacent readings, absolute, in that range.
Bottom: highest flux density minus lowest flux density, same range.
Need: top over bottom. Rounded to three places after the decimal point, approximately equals 0.282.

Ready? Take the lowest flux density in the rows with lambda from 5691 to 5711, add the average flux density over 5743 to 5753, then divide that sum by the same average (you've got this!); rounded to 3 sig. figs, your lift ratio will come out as 1.90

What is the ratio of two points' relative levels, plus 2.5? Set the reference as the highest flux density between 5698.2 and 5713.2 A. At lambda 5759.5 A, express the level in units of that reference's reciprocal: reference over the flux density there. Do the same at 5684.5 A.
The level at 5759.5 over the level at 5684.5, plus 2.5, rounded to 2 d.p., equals 3.35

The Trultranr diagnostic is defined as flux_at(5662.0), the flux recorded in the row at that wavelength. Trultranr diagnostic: 8.302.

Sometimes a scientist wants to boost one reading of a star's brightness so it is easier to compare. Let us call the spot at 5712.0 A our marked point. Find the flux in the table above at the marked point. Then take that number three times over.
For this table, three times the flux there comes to 27.4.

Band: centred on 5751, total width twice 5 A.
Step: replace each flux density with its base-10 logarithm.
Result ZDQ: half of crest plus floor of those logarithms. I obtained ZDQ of 1.01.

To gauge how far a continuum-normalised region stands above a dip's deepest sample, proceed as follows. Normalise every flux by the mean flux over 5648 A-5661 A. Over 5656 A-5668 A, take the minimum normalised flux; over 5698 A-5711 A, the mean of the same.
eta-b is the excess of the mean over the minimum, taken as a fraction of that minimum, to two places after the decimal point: 0.12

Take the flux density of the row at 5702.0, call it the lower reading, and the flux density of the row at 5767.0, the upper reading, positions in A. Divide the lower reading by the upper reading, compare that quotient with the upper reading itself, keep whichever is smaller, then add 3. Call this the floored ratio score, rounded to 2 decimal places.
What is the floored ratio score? 4.02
